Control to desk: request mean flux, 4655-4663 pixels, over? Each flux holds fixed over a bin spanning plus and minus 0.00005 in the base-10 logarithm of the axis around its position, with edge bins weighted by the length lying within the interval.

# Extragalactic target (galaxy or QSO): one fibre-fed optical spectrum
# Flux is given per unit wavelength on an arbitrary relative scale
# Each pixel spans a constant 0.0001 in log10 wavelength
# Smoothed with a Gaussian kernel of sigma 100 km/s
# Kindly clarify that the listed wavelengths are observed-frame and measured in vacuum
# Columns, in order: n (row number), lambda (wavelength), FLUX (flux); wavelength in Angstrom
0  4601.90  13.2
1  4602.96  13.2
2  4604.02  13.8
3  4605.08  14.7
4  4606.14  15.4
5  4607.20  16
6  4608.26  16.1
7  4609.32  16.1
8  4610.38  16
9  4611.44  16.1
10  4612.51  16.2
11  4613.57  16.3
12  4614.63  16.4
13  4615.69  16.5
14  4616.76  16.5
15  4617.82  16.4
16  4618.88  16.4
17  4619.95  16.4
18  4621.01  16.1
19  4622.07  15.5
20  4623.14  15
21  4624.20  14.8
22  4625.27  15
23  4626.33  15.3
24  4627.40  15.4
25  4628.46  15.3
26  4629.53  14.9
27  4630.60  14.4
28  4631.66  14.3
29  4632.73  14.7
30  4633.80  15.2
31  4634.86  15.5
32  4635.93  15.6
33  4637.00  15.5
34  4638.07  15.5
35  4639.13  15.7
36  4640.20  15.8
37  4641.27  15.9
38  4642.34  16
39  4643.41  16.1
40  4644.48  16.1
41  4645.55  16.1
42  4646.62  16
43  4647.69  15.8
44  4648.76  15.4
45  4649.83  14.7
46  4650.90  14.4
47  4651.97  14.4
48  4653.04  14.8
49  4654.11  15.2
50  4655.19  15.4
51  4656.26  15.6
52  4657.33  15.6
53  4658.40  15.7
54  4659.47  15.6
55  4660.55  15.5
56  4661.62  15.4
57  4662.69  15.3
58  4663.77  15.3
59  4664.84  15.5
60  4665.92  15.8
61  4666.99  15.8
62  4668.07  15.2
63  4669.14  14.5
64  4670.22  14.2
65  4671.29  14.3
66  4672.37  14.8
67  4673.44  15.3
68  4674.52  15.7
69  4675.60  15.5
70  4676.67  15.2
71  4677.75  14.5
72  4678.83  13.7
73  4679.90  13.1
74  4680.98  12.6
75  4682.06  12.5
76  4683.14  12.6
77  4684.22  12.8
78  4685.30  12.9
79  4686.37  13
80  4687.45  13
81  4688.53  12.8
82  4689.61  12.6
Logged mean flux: 15.5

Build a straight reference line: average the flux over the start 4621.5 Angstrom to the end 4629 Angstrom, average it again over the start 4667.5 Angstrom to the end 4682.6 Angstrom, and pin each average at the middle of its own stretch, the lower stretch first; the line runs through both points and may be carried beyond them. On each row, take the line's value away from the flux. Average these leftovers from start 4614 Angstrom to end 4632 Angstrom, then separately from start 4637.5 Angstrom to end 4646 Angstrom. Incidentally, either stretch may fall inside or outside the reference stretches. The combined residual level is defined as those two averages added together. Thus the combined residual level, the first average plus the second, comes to 1.3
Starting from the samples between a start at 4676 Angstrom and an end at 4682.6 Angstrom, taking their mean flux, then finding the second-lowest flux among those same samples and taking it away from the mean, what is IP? 1.0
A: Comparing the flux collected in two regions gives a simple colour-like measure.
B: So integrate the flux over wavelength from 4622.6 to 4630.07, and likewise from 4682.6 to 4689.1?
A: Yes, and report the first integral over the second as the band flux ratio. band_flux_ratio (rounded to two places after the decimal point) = 1.35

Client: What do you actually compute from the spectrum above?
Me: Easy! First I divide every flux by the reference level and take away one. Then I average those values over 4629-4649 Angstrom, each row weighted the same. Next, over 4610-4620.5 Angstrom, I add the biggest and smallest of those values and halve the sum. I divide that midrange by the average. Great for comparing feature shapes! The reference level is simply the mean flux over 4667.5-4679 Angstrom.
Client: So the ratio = 2.1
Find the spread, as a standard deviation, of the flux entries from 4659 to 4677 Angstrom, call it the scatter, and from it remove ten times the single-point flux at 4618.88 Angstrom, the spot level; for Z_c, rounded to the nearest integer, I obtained -164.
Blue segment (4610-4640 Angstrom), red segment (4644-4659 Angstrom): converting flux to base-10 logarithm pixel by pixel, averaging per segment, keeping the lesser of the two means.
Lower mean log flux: 1.19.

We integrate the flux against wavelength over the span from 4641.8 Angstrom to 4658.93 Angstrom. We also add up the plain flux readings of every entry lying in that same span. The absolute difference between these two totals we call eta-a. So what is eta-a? 17.5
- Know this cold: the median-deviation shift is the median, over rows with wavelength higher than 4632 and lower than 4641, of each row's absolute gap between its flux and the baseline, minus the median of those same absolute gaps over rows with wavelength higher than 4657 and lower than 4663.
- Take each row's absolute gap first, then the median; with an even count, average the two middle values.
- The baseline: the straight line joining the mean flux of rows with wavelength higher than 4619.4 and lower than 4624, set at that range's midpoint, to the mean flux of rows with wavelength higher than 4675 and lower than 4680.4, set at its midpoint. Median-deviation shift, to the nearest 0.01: -0.47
